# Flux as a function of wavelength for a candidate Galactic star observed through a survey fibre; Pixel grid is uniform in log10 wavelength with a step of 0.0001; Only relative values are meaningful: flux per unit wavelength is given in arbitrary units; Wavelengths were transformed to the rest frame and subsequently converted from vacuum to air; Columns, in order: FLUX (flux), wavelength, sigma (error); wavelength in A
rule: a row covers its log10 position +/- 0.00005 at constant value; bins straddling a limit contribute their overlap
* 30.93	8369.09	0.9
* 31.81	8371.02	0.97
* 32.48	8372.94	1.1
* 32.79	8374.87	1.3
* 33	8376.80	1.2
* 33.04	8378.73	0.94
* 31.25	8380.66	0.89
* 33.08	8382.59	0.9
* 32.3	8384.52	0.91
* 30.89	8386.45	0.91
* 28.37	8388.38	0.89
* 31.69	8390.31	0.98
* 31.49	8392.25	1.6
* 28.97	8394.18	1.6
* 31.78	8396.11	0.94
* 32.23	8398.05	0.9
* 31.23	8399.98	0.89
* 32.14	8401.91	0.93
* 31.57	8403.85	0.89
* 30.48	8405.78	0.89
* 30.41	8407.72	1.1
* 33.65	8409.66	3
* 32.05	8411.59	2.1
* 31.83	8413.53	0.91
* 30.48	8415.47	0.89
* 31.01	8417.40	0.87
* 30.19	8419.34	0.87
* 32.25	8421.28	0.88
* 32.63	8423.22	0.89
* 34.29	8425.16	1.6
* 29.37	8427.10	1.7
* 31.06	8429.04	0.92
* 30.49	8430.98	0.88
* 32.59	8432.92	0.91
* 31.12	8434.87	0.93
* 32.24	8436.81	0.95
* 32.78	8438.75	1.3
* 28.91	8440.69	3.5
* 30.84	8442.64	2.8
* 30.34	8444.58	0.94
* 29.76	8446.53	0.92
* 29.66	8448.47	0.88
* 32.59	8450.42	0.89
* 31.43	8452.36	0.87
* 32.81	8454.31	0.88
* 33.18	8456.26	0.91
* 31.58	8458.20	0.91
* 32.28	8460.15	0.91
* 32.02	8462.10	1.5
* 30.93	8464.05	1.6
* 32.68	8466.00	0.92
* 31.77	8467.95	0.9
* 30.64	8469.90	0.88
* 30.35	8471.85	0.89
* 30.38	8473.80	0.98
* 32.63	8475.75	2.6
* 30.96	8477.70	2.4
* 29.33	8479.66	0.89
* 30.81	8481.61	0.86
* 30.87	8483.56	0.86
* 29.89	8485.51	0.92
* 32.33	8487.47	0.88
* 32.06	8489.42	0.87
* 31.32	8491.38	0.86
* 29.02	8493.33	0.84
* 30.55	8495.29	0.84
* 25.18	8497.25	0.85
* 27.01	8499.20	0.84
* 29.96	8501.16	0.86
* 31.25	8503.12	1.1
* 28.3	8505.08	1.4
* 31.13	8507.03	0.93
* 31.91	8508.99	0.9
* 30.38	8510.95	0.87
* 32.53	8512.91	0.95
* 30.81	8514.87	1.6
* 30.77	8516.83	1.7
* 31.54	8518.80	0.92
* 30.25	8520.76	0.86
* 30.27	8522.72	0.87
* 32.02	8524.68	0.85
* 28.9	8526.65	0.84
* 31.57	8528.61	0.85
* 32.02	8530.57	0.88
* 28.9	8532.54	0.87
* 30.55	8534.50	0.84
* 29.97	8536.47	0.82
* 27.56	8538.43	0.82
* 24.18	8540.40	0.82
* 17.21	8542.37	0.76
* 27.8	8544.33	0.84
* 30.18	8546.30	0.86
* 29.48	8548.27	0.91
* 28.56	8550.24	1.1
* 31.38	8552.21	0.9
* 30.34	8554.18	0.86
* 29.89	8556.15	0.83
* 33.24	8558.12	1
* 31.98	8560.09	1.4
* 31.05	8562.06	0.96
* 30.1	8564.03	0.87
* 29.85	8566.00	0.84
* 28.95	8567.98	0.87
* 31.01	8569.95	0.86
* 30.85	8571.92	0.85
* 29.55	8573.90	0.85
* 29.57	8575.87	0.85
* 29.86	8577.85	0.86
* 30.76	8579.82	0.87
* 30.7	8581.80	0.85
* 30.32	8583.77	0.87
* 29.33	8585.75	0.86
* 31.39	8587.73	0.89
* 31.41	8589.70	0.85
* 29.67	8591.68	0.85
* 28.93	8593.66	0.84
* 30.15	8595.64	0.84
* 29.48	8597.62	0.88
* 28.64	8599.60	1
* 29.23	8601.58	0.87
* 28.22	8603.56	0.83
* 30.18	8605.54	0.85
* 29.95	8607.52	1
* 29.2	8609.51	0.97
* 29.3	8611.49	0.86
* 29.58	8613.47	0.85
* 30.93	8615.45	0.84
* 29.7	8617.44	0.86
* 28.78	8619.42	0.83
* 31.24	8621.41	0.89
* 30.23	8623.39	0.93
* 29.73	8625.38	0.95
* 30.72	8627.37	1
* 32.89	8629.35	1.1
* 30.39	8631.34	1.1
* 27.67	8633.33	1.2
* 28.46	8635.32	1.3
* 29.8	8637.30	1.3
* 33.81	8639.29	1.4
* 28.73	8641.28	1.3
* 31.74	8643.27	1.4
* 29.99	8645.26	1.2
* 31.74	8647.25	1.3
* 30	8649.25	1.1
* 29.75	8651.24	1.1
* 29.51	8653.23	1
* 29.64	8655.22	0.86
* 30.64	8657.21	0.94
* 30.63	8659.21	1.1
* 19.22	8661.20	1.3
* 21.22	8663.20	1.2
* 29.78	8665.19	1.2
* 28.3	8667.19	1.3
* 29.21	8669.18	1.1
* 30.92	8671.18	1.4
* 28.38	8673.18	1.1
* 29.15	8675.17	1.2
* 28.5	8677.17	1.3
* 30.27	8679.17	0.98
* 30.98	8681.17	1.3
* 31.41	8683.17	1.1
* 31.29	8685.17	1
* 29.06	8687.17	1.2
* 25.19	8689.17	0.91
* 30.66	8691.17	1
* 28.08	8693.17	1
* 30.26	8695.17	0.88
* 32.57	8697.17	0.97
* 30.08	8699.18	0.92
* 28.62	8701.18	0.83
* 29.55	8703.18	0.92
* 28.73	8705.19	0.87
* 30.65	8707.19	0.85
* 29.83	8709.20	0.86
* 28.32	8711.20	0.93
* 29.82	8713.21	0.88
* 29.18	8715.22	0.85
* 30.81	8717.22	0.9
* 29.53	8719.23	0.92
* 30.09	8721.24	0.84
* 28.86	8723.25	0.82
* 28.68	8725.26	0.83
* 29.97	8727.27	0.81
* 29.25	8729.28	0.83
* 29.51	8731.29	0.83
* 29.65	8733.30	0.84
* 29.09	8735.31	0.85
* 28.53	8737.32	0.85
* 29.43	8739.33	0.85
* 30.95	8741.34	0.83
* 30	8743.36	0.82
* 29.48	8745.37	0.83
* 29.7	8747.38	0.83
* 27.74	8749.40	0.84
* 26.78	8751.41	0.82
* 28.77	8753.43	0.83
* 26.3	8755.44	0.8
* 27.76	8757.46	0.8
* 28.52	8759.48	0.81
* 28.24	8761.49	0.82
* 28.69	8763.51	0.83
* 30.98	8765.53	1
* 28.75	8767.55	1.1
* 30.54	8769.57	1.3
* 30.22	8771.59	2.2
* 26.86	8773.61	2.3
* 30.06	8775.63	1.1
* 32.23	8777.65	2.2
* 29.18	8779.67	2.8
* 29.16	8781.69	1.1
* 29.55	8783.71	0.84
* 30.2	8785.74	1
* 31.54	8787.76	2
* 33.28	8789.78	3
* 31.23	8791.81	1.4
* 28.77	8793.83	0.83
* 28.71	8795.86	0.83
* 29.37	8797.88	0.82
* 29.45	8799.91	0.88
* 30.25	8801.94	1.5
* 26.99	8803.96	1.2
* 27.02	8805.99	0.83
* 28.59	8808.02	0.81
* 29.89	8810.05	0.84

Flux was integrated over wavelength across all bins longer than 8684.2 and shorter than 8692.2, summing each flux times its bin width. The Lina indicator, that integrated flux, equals 232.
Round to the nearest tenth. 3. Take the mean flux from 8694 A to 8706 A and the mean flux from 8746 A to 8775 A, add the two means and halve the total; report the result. 29.3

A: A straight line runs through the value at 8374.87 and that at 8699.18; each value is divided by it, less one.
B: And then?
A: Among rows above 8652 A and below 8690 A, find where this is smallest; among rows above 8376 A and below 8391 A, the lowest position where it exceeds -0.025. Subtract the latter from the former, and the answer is 284.4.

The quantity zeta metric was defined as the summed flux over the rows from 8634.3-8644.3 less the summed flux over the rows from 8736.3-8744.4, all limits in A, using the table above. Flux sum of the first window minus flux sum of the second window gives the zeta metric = 34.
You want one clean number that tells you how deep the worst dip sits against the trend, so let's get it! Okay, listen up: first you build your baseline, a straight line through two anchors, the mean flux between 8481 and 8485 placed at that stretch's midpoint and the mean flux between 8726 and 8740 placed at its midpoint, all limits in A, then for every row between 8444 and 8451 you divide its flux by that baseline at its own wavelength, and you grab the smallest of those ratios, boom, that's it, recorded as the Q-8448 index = 0.96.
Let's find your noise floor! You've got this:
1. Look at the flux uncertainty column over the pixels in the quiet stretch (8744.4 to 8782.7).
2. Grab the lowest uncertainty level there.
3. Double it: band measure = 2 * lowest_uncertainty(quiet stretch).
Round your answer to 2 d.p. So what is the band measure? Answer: 1.60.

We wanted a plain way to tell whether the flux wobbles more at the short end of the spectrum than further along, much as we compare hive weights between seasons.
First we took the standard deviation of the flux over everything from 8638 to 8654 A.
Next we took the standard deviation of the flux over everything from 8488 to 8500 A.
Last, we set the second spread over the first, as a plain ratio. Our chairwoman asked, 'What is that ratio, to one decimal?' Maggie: 1.6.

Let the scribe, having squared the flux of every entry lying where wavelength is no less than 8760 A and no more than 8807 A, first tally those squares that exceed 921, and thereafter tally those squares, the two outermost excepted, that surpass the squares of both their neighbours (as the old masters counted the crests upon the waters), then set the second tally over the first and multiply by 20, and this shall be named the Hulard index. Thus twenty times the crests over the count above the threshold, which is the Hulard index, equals 17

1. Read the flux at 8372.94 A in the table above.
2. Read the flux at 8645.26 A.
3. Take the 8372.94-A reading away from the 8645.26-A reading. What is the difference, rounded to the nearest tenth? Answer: -2.5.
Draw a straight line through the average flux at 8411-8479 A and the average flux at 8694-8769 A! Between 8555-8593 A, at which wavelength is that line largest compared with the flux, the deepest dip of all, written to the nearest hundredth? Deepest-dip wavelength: 8567.98 A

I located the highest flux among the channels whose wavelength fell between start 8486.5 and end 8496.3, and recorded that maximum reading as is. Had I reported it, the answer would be 32.33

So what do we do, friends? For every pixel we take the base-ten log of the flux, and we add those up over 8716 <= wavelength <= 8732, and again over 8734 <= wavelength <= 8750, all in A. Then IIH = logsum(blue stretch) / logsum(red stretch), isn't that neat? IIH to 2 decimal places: 1.00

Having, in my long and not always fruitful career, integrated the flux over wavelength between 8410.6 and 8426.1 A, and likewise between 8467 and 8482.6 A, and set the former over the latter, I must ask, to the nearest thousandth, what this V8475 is 1.025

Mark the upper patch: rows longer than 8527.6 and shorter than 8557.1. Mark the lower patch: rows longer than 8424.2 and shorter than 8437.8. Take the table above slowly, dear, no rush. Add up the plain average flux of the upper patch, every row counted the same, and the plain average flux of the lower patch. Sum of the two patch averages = 60.2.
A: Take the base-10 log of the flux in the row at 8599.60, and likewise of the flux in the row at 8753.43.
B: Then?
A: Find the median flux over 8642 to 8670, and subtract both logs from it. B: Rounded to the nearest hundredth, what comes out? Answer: 26.85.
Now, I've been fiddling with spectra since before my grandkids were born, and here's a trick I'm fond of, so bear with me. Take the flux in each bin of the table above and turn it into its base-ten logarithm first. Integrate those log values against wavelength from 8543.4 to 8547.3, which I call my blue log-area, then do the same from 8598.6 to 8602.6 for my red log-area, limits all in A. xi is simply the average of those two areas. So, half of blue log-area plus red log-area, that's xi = 5.77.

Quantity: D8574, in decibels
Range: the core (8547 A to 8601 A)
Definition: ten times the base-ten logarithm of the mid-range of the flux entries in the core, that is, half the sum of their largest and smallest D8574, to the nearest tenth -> 14.9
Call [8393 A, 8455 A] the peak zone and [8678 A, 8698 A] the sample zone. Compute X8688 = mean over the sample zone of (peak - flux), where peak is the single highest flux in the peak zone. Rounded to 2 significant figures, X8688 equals 4.3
